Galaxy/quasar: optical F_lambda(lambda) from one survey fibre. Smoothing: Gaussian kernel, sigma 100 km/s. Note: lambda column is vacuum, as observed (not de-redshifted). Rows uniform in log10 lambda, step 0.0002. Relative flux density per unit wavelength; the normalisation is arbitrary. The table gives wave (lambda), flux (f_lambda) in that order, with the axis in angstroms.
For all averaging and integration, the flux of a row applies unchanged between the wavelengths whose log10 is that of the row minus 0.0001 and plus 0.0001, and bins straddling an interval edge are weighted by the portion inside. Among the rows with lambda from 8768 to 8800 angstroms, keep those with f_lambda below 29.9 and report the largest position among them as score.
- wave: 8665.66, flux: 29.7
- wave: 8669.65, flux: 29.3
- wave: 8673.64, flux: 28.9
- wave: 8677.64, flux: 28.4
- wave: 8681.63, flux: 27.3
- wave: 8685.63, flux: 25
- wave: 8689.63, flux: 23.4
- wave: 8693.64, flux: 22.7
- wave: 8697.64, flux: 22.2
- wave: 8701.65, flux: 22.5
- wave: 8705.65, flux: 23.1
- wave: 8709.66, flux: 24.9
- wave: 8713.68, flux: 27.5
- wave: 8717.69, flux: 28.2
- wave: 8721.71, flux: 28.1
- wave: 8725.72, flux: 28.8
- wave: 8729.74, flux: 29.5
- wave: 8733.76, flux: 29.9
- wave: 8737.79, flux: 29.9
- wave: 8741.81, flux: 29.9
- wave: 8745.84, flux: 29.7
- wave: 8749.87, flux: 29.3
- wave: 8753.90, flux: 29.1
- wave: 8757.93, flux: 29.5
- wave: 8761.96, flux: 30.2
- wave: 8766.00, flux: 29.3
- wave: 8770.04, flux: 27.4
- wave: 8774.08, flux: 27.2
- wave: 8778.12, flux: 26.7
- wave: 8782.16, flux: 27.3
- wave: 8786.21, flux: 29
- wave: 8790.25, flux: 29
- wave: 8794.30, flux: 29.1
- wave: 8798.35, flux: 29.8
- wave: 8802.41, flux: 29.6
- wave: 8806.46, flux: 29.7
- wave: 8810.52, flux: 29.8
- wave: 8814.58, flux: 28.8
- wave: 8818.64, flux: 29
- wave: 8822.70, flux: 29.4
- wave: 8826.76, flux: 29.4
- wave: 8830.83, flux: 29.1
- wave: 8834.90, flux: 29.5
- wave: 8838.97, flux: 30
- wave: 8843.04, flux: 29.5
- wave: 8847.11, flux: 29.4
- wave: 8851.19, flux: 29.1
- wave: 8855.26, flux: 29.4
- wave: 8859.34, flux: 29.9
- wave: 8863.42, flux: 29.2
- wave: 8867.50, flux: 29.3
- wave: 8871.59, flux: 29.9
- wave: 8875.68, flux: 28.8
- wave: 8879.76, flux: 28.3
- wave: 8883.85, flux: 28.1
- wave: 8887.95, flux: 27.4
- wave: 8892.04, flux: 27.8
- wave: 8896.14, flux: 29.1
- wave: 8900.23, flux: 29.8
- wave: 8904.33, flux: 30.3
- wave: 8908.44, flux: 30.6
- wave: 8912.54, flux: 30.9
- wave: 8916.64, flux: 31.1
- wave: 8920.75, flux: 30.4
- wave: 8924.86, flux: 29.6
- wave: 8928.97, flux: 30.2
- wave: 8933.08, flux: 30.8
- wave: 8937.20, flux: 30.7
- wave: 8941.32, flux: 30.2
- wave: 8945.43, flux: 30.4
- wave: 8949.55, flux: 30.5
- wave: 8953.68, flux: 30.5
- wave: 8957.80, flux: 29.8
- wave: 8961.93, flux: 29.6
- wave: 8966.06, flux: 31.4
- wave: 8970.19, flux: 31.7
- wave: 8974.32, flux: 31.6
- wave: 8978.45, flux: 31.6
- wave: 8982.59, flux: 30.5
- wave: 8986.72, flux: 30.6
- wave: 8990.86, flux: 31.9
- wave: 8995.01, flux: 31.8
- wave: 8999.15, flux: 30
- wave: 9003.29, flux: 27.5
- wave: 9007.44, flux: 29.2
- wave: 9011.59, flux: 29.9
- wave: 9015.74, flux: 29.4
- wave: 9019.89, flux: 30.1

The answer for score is 8798.35 angstroms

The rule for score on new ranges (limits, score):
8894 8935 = 8924.86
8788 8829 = 8826.76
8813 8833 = 8830.83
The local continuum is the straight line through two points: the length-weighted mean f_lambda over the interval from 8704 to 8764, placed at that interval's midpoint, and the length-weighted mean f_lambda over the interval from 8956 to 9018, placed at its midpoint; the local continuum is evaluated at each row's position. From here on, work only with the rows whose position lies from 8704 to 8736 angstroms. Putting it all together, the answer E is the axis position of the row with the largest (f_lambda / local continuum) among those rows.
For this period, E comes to 8733.76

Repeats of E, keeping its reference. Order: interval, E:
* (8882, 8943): 8916.64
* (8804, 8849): 8810.52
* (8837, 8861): 8838.97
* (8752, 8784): 8761.96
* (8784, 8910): 8798.35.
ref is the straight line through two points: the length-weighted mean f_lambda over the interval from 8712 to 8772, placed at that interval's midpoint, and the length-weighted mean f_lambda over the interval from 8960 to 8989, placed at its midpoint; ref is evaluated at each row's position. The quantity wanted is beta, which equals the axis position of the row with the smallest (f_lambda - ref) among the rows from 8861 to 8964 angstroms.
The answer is 8887.95 angstroms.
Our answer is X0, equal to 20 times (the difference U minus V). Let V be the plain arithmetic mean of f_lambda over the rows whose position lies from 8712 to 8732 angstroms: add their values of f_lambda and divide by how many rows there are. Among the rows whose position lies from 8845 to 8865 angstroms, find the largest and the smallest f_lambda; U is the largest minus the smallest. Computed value -552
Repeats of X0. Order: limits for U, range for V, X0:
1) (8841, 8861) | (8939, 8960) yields -590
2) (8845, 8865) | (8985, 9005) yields -591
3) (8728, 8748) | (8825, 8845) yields -582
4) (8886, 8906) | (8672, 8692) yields -474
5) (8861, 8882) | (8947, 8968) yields -575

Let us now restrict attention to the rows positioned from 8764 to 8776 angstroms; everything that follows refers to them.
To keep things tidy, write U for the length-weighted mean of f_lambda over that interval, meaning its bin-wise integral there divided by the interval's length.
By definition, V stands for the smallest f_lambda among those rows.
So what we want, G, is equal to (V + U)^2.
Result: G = 3043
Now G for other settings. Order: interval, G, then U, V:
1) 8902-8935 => 3610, 30.5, 29.6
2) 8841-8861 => 3429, 29.5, 29.1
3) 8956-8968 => 3582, 30.3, 29.6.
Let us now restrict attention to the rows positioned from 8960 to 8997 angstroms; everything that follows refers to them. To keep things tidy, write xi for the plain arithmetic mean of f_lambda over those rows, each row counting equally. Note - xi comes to 31.2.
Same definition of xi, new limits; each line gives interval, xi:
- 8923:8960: 30.3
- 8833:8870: 29.5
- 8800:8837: 29.4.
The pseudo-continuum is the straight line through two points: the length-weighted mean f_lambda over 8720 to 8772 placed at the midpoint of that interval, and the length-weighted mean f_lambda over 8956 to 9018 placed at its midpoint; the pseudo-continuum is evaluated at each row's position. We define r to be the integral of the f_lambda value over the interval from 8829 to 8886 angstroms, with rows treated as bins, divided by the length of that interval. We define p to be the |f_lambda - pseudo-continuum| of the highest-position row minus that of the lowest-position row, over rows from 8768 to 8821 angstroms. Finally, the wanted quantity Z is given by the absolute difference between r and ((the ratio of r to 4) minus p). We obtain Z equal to 20.6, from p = -1.4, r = 29.2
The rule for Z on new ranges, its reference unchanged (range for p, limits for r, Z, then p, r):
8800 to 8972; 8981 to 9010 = 24.0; 1.3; 30.2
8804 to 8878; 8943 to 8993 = 24.1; 1.0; 30.8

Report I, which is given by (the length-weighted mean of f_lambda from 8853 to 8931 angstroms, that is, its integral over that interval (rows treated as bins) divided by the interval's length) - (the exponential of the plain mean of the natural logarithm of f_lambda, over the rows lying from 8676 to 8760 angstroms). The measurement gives 2.5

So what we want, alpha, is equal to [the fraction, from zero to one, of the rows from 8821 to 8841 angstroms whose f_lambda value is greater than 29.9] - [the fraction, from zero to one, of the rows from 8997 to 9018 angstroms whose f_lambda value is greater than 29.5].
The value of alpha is -0.20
